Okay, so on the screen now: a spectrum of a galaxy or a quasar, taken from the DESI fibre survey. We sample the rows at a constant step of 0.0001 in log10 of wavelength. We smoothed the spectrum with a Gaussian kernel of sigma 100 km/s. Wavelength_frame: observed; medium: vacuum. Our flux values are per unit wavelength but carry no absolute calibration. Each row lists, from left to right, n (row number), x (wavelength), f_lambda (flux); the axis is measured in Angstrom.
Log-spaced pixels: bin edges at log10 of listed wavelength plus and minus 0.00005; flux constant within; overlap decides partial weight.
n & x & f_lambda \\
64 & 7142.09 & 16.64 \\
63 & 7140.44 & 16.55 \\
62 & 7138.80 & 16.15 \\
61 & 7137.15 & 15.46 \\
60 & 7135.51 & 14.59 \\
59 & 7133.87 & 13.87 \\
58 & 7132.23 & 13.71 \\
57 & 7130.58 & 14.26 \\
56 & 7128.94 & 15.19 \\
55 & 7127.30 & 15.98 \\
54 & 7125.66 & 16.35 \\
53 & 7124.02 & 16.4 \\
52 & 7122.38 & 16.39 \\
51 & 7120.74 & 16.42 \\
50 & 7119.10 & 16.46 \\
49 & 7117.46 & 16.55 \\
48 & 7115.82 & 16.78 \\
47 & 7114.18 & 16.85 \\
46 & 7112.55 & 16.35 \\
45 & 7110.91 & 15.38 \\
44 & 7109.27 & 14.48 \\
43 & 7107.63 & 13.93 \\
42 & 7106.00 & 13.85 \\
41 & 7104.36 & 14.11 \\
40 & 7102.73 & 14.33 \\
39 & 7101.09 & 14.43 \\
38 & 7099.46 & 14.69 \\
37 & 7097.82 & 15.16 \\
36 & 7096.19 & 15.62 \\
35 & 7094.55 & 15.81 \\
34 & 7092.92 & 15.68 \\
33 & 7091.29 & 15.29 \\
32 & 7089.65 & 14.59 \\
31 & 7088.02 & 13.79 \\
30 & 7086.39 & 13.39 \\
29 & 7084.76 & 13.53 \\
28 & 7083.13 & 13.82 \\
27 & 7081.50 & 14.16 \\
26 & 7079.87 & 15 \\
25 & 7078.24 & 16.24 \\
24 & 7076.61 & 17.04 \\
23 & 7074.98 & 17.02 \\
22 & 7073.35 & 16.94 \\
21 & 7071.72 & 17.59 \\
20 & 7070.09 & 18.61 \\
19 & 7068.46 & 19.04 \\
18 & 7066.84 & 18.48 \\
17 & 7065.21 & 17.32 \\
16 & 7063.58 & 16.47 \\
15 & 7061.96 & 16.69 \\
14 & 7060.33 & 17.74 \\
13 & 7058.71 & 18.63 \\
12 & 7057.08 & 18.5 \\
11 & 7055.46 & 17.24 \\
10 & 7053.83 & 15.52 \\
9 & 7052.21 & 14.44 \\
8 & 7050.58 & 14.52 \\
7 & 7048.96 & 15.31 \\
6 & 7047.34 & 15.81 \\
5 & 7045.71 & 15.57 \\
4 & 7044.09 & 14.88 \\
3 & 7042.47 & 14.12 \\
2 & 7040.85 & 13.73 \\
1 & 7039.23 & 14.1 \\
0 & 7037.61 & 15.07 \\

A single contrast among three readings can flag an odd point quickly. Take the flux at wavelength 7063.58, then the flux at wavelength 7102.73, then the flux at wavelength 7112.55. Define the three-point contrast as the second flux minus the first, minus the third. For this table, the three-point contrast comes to -18.5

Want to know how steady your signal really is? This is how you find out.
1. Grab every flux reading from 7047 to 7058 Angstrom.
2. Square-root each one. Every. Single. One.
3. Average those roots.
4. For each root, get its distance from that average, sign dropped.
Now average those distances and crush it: 0.14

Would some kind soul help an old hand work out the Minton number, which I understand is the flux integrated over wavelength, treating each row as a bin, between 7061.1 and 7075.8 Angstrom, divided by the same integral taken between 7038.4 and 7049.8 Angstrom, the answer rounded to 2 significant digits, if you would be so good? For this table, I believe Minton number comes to 1.5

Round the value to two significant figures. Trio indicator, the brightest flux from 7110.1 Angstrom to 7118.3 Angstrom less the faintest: 1.5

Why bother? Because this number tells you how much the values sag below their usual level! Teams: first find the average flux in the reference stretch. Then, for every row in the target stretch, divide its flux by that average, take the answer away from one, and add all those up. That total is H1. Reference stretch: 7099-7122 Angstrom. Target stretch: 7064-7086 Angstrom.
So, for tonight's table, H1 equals -1.0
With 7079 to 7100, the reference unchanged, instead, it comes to 0.6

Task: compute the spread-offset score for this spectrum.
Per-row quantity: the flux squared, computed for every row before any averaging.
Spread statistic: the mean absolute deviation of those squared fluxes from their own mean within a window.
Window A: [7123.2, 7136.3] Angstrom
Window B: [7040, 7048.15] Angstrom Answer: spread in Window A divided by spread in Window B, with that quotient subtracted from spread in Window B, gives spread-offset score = 19.8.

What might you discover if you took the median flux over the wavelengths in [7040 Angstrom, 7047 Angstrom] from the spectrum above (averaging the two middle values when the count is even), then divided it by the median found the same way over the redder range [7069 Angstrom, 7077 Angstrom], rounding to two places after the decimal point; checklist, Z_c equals 0.85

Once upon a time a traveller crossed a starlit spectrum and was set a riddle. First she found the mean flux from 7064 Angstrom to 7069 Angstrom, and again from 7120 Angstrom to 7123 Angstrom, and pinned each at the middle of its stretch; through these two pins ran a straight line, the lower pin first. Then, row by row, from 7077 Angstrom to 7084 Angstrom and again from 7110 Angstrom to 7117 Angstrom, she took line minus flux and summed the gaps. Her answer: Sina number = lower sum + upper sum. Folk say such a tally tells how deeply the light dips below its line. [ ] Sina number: 13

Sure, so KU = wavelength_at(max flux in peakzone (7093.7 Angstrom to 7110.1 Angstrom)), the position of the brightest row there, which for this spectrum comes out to 7094.55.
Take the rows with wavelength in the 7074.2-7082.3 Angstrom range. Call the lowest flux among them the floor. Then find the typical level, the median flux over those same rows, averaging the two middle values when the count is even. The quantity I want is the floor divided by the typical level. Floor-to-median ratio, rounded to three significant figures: 0.872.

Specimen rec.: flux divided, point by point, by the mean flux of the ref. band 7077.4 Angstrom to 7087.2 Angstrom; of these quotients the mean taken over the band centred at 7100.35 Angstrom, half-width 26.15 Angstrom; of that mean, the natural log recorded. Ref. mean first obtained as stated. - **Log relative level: 0.06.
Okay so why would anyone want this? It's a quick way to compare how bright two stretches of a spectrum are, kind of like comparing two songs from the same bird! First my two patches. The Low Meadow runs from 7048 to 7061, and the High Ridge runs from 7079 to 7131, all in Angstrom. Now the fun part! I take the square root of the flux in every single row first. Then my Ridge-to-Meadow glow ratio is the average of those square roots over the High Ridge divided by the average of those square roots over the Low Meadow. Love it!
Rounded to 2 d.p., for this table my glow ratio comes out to 0.96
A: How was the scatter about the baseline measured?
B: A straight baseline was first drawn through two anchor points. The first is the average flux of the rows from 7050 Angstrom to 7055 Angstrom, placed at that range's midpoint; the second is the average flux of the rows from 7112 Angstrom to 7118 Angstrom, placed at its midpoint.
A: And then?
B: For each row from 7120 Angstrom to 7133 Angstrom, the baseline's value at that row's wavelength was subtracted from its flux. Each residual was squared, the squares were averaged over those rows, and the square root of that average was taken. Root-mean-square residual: 1.8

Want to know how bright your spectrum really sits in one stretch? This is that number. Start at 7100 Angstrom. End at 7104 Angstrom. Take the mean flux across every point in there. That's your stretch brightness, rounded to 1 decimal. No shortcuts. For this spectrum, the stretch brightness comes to 14.4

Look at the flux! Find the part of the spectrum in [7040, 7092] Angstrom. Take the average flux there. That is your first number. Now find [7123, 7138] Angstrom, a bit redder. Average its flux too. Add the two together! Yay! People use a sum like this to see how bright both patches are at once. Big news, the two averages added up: 31.1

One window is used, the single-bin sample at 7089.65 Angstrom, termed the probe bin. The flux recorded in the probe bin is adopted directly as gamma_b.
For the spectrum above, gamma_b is 14.59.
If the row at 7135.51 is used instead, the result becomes 14.59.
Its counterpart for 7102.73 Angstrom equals 14.33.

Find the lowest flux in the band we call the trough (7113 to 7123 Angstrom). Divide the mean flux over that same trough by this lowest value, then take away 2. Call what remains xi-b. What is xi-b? -0.99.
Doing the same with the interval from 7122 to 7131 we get -0.89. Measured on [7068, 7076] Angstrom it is -0.95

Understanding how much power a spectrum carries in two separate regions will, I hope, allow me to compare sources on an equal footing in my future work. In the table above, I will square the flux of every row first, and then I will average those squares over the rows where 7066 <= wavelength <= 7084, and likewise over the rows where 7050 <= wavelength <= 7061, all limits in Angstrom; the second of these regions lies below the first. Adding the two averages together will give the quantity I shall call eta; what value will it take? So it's 563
